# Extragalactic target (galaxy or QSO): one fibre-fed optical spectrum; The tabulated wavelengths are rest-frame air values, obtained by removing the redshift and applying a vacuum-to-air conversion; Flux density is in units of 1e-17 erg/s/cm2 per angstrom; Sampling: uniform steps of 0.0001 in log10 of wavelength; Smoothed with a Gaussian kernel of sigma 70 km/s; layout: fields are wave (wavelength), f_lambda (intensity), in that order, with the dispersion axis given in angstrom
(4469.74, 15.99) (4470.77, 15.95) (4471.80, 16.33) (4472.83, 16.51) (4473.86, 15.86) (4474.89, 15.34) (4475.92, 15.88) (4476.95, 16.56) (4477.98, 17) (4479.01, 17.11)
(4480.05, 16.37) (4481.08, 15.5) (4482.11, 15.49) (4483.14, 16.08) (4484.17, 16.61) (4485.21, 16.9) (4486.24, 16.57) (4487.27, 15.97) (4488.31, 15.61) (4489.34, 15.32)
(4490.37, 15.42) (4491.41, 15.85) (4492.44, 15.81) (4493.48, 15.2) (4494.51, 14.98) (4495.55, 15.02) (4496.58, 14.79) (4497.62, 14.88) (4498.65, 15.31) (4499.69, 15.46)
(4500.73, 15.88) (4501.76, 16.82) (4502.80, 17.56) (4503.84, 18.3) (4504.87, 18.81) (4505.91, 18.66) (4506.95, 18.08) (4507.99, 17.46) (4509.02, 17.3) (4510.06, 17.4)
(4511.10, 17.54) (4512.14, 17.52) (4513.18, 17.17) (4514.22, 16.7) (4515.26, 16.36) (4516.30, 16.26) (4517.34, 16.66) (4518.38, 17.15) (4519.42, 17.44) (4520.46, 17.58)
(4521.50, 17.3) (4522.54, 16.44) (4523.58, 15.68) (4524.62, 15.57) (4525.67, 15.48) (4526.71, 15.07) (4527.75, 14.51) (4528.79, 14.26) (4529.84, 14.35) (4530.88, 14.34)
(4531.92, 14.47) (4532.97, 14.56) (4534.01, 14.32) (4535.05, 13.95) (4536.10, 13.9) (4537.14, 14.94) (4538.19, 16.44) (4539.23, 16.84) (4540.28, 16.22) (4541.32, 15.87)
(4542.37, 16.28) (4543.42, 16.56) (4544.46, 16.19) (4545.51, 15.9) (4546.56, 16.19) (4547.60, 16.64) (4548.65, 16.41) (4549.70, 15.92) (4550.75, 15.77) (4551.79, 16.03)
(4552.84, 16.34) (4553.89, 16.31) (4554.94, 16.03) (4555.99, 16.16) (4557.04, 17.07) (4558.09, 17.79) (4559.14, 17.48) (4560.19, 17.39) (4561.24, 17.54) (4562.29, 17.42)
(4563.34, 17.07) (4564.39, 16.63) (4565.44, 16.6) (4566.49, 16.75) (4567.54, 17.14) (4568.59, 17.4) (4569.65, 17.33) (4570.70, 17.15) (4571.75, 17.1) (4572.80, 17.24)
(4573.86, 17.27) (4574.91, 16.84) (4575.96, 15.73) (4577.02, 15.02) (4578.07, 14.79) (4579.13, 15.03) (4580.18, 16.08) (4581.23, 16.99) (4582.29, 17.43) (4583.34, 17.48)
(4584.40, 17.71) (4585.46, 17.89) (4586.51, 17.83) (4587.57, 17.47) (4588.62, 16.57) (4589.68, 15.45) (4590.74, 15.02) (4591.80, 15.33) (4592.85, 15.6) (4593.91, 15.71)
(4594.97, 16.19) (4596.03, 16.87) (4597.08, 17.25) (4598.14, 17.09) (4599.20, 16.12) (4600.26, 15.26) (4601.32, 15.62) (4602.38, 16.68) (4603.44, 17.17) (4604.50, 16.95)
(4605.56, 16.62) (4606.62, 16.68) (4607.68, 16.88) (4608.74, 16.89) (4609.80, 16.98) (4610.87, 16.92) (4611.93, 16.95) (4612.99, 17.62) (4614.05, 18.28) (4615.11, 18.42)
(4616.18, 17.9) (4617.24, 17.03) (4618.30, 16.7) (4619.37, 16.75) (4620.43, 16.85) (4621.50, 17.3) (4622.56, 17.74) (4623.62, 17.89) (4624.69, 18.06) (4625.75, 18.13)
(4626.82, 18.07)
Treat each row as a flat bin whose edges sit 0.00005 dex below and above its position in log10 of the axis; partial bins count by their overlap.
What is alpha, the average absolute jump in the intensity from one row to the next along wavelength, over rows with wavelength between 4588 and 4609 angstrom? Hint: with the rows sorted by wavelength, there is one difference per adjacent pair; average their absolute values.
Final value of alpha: 0.45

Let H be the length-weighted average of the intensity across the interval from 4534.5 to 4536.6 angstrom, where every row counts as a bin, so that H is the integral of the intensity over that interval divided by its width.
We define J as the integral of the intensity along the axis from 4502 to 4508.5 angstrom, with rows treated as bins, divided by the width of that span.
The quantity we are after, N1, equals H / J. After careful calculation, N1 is 0.77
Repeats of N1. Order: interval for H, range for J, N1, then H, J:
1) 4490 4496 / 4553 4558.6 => 0.92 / 15.4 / 16.6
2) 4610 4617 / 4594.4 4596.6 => 1.06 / 17.6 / 16.6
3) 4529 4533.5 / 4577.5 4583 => 0.89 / 14.4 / 16.1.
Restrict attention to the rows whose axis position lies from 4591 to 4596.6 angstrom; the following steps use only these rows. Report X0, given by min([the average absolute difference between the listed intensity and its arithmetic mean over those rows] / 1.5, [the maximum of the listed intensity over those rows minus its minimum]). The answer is 0.31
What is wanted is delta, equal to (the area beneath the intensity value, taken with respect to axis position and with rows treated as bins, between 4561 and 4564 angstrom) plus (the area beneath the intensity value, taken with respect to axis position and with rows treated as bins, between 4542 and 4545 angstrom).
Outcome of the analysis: 101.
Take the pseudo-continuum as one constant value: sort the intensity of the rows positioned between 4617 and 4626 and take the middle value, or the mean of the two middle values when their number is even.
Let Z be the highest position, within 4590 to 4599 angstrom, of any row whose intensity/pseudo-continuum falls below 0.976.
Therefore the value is 4596.03 angstrom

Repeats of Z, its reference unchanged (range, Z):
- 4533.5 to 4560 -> 4555.99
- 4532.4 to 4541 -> 4540.28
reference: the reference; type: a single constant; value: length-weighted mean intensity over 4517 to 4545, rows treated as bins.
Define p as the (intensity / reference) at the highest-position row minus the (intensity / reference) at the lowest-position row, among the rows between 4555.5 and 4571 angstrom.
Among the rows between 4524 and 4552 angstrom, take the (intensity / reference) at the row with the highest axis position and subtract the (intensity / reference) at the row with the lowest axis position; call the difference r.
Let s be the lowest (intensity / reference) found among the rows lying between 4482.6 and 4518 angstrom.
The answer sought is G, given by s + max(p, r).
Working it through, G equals 1.01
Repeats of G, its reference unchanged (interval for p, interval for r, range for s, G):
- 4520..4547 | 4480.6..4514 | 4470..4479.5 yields 1.09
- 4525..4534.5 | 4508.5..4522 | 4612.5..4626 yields 1.07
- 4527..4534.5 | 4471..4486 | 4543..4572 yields 1.04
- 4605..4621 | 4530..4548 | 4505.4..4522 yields 1.19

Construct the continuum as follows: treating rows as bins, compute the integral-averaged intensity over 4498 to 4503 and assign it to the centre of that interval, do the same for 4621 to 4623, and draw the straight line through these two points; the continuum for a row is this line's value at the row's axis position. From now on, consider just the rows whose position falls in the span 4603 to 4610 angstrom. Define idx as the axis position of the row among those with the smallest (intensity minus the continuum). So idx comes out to 4605.56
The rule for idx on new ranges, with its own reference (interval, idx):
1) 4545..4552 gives 4550.75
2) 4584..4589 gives 4588.62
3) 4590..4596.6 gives 4590.74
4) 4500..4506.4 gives 4500.73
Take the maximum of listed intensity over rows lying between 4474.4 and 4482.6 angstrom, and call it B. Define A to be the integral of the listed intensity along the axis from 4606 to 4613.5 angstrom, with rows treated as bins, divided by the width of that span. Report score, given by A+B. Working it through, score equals 34.1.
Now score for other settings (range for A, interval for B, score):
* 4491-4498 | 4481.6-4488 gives 32.1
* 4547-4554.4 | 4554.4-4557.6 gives 33.3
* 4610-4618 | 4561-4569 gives 35.1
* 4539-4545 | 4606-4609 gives 33.2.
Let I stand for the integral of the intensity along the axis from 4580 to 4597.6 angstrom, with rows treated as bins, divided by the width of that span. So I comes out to 16.7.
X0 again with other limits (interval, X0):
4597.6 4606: 0.39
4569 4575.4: 0.08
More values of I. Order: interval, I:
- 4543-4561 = 16.5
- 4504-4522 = 17.4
